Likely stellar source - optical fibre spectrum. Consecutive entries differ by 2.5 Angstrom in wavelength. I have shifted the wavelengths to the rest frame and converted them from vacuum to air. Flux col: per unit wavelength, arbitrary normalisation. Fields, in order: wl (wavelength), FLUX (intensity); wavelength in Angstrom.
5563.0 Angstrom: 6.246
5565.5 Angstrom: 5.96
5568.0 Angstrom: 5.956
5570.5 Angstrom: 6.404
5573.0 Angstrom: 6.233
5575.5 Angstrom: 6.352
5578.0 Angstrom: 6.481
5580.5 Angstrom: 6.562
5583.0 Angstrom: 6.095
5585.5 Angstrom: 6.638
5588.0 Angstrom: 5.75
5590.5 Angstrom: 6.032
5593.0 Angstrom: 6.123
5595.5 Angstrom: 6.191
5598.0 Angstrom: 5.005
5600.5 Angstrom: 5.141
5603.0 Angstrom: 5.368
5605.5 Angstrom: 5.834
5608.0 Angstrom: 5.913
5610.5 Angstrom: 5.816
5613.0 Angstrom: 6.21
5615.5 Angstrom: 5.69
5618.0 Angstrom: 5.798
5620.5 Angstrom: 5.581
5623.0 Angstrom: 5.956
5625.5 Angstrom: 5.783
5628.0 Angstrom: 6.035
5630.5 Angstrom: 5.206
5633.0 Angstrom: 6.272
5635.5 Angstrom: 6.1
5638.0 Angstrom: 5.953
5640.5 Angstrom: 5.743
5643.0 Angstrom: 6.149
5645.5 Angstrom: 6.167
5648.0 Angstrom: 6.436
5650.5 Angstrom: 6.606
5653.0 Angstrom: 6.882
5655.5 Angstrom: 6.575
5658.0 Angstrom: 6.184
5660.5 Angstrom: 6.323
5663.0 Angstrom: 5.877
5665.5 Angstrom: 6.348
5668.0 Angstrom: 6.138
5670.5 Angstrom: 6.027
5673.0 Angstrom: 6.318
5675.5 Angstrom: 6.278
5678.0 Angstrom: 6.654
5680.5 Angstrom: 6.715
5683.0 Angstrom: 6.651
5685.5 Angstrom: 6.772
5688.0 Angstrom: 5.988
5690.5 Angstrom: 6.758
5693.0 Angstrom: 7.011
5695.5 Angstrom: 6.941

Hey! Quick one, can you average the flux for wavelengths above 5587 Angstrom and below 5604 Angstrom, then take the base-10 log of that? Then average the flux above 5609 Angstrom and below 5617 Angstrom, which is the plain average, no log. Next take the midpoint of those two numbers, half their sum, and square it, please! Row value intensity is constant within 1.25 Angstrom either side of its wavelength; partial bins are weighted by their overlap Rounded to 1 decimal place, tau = 11.1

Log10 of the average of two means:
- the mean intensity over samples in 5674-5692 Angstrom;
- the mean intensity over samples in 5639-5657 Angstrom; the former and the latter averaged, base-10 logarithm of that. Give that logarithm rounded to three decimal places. 0.810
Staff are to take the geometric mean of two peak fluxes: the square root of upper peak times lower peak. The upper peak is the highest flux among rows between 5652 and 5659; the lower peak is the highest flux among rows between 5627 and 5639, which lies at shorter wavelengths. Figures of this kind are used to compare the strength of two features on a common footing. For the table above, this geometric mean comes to 6.57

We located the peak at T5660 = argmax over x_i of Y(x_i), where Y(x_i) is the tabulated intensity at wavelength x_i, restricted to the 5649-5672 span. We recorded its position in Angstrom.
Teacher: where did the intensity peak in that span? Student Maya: 5653.0 Angstrom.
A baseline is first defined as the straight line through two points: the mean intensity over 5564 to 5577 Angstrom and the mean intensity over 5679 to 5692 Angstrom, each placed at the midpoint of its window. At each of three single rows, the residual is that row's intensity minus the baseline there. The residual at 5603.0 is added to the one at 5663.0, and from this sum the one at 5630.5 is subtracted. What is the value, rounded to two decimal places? -0.37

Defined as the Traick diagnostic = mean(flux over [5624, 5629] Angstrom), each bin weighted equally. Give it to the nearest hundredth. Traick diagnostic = 5.91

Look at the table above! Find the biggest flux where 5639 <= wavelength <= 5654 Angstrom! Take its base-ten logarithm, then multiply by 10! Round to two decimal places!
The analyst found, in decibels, 8.38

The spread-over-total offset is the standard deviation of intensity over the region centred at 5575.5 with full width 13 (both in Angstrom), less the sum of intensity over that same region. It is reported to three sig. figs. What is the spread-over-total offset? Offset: -31.9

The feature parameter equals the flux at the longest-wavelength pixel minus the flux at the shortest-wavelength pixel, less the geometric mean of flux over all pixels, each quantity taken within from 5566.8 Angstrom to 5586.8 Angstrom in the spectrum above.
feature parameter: -5.65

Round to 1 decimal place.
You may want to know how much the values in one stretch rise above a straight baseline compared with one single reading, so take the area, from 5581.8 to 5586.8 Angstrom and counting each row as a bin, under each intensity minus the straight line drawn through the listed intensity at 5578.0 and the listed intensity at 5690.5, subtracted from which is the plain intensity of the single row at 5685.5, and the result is -7.4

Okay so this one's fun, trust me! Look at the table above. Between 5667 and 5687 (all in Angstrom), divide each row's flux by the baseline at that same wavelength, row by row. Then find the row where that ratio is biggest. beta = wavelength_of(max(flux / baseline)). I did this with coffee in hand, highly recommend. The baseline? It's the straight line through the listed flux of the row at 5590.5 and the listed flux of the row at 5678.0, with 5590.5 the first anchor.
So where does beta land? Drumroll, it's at 5685.5 Angstrom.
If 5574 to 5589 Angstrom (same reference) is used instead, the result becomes 5585.5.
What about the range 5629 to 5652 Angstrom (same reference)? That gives 5650.5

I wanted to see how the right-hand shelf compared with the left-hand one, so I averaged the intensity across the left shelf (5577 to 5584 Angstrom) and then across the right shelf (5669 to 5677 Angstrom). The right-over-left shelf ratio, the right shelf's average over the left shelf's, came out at 0.97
